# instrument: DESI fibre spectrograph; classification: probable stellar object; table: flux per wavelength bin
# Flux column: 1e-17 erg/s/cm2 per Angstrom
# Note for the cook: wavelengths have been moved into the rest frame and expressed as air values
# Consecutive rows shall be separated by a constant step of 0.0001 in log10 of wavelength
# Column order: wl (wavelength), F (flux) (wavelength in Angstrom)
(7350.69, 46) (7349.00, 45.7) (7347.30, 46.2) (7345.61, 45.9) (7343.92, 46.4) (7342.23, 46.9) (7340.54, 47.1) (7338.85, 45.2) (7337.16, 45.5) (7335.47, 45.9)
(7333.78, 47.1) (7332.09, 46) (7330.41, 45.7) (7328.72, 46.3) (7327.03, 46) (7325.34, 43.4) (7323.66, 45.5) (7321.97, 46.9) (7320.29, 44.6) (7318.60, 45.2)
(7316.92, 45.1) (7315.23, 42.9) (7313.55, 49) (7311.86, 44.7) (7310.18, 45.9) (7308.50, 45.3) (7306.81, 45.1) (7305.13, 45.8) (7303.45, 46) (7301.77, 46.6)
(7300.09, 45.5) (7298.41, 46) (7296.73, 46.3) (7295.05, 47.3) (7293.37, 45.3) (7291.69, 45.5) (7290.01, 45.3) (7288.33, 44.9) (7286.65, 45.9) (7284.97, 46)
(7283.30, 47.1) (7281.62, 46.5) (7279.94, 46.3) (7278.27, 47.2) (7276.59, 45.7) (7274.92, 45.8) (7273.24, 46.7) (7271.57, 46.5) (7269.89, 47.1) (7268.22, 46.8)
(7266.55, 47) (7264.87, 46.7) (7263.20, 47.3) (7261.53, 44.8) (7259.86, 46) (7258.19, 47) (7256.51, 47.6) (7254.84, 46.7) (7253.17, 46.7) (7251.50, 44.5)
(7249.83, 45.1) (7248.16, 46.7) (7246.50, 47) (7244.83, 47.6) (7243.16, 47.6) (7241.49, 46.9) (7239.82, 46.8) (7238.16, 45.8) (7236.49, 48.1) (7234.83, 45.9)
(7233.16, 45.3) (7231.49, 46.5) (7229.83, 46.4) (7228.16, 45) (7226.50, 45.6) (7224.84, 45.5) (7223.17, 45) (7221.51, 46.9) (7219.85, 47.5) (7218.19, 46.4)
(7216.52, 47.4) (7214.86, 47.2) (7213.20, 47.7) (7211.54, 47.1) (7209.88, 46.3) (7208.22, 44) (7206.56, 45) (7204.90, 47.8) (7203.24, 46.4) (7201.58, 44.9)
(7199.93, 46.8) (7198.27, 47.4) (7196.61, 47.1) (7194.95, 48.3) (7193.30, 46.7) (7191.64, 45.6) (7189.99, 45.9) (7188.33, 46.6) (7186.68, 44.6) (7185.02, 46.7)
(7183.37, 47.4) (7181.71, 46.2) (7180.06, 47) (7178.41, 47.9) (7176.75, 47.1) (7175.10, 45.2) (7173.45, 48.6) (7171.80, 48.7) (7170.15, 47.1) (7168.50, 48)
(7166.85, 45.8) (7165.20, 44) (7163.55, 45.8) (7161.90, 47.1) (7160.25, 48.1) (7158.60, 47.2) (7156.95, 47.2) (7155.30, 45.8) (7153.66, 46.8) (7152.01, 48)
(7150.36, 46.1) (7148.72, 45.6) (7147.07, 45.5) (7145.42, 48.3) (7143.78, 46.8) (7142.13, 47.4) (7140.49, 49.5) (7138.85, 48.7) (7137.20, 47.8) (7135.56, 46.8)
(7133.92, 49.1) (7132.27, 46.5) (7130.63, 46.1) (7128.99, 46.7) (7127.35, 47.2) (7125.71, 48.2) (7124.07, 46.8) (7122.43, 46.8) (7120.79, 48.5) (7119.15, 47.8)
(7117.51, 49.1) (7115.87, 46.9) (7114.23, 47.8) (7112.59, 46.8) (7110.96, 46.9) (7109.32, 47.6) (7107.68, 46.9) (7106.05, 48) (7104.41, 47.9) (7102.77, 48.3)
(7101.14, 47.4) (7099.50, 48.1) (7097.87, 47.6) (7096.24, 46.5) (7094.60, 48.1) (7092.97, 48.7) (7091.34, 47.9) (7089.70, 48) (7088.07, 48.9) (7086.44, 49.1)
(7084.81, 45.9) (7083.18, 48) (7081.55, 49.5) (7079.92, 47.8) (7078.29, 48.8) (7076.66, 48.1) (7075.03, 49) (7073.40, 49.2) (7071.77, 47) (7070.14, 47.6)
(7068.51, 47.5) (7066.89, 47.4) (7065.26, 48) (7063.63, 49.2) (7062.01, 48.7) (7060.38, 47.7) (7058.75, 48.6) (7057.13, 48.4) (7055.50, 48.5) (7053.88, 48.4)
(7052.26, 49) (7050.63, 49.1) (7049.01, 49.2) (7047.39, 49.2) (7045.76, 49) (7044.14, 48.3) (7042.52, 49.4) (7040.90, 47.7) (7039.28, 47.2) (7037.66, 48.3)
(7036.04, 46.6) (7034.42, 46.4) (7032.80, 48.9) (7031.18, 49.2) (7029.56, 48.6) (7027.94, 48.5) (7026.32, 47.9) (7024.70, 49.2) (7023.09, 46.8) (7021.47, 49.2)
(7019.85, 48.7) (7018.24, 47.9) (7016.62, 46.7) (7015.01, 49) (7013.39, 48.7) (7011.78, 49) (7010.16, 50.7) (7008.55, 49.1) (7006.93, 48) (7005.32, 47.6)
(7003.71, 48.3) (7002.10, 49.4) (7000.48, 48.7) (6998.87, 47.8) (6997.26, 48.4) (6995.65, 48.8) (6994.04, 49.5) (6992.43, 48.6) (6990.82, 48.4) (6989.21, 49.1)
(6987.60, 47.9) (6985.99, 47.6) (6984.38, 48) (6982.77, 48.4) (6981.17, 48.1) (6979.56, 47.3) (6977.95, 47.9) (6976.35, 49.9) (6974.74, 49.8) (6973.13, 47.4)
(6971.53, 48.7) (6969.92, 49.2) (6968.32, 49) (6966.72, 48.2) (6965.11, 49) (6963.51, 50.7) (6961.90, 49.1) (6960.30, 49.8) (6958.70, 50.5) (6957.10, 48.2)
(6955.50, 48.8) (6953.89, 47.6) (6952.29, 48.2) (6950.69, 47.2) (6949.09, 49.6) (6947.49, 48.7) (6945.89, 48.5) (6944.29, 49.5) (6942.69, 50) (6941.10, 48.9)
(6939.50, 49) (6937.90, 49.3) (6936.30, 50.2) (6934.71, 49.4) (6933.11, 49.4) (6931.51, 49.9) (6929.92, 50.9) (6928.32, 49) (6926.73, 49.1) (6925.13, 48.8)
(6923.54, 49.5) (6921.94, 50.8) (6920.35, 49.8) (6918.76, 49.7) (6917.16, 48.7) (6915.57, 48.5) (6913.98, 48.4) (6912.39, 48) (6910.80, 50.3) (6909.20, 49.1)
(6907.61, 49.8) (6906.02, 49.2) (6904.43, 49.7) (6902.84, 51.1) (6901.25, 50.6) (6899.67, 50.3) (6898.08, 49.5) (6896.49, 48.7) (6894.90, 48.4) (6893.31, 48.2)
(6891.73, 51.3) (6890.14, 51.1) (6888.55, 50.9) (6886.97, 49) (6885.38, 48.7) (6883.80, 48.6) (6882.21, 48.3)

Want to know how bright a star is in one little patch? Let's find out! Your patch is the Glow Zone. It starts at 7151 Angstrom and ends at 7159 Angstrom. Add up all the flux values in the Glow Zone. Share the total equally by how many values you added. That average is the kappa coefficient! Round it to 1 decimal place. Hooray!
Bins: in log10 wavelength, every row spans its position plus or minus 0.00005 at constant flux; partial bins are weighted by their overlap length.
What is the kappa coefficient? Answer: 47.0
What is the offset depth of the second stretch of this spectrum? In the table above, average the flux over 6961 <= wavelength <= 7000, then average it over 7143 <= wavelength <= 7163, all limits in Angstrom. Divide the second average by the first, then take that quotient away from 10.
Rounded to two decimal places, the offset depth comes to 9.04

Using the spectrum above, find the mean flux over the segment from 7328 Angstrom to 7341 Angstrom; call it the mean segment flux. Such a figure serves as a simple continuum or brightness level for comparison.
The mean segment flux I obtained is 46.1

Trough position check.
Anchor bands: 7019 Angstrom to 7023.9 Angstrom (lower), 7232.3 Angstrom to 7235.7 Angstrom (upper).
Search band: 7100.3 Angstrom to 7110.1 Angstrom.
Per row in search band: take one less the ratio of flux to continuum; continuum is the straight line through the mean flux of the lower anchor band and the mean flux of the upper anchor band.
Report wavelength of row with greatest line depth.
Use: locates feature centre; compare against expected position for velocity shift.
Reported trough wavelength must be 7107.68 Angstrom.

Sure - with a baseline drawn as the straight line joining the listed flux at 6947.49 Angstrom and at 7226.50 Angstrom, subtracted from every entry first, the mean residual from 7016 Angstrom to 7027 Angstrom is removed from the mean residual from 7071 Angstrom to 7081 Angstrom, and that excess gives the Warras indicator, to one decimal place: 0.9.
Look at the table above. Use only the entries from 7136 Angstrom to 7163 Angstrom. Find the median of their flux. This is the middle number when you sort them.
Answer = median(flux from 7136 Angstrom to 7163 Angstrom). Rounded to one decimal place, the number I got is 47.2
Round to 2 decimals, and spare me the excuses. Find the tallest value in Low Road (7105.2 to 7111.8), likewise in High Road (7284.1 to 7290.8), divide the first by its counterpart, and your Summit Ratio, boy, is 1.04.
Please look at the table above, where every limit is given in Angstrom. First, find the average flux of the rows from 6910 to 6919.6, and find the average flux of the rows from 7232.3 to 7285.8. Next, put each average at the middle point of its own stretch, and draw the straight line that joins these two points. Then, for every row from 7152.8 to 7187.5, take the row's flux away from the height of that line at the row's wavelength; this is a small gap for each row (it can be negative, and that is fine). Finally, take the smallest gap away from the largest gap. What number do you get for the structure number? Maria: 4.7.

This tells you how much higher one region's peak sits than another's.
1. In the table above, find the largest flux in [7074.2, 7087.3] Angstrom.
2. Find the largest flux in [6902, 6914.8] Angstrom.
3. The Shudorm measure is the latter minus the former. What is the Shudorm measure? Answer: 1.6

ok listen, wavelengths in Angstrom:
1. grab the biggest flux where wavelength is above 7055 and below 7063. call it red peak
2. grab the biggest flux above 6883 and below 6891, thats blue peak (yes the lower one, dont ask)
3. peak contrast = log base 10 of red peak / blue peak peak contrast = -0.021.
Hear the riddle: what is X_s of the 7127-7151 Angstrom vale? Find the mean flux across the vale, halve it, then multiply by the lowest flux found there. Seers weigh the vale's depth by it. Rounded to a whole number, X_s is 1074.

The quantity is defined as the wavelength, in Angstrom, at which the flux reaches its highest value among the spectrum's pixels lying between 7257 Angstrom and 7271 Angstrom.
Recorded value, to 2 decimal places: 7263.20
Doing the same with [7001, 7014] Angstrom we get 7010.16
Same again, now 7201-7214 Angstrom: 7204.90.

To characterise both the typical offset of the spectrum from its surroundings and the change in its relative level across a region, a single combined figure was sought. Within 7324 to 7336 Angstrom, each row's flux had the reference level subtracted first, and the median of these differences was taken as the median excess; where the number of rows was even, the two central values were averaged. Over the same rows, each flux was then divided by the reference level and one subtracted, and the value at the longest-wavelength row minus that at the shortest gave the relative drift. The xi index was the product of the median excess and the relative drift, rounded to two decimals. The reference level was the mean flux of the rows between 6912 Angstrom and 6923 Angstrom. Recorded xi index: -0.16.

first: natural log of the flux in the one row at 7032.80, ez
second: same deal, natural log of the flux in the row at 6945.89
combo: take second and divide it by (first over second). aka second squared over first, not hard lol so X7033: 3.87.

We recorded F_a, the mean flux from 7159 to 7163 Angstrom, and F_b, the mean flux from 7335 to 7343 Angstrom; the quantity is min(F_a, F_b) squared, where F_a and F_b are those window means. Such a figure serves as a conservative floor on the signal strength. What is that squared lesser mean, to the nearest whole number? 2127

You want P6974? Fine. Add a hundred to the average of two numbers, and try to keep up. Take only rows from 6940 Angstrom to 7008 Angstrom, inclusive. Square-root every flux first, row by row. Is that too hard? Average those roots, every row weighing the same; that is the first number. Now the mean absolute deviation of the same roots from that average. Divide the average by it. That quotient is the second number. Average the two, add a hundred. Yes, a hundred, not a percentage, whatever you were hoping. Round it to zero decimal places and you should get 174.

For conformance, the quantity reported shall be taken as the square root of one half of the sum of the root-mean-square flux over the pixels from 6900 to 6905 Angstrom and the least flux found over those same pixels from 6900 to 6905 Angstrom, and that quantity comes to 7.08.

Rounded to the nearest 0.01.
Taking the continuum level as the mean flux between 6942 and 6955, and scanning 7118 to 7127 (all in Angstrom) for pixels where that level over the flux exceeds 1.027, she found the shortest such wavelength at 7122.43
